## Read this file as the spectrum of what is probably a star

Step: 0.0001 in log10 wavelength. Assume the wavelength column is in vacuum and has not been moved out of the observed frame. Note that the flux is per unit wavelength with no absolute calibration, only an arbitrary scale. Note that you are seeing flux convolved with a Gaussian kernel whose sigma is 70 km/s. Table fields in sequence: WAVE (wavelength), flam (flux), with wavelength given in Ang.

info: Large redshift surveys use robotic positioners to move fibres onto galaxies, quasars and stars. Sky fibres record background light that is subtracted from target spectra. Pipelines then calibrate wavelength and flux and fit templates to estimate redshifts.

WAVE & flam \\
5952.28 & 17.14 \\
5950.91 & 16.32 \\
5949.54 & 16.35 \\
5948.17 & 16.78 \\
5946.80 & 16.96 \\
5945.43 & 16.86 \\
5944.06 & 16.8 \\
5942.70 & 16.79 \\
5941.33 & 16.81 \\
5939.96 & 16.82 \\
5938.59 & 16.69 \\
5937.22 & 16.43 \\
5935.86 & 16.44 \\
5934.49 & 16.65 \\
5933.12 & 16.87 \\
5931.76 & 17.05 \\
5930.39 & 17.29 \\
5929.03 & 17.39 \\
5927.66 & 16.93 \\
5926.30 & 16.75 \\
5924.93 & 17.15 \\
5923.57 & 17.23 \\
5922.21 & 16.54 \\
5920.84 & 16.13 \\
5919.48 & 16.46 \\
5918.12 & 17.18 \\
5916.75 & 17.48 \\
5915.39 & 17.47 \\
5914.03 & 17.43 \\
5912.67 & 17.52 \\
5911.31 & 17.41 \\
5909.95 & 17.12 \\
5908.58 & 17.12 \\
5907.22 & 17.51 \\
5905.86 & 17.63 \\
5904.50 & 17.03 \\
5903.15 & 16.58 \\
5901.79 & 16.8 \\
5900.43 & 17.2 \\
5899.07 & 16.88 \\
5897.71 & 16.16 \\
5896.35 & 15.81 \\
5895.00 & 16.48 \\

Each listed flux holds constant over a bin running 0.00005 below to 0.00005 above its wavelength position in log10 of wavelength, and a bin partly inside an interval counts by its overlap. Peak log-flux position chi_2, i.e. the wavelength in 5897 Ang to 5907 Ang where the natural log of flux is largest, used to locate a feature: 5905.86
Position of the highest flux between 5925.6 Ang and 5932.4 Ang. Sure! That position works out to 5929.03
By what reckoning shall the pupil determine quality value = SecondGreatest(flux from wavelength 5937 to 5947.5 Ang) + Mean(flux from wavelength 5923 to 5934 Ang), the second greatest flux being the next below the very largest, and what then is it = 33.9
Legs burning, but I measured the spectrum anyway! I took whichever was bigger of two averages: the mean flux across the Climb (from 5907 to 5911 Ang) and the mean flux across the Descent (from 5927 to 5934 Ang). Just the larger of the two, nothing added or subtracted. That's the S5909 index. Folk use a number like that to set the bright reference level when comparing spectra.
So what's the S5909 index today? 17.2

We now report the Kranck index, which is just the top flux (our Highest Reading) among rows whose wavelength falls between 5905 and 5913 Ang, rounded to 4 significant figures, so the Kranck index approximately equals 17.63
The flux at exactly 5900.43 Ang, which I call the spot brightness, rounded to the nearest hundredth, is 17.20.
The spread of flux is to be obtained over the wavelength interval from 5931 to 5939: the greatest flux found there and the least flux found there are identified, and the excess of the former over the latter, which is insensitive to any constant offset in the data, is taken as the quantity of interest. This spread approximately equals 0.6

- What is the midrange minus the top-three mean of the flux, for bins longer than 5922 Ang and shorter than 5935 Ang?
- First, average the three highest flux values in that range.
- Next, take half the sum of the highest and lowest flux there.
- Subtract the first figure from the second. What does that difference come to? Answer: -0.34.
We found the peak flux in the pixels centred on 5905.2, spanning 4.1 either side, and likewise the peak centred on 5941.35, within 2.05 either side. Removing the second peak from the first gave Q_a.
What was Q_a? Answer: 0.8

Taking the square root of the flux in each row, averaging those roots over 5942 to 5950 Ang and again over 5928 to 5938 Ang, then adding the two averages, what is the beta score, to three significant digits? 8.20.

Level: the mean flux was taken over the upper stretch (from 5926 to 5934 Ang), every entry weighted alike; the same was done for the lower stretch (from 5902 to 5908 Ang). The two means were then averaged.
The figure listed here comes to 17.1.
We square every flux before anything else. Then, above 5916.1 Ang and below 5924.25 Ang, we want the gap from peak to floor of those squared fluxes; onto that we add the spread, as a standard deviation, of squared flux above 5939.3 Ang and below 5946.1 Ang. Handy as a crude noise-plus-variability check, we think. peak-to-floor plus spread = 46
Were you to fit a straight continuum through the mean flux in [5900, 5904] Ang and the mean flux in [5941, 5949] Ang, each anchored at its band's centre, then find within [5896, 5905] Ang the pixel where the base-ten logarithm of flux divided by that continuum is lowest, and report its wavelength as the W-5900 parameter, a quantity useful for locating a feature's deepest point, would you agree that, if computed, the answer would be 5896.35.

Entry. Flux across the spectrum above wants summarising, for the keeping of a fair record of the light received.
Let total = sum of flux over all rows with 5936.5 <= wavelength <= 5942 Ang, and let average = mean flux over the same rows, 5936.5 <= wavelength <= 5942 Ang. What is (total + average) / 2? 42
